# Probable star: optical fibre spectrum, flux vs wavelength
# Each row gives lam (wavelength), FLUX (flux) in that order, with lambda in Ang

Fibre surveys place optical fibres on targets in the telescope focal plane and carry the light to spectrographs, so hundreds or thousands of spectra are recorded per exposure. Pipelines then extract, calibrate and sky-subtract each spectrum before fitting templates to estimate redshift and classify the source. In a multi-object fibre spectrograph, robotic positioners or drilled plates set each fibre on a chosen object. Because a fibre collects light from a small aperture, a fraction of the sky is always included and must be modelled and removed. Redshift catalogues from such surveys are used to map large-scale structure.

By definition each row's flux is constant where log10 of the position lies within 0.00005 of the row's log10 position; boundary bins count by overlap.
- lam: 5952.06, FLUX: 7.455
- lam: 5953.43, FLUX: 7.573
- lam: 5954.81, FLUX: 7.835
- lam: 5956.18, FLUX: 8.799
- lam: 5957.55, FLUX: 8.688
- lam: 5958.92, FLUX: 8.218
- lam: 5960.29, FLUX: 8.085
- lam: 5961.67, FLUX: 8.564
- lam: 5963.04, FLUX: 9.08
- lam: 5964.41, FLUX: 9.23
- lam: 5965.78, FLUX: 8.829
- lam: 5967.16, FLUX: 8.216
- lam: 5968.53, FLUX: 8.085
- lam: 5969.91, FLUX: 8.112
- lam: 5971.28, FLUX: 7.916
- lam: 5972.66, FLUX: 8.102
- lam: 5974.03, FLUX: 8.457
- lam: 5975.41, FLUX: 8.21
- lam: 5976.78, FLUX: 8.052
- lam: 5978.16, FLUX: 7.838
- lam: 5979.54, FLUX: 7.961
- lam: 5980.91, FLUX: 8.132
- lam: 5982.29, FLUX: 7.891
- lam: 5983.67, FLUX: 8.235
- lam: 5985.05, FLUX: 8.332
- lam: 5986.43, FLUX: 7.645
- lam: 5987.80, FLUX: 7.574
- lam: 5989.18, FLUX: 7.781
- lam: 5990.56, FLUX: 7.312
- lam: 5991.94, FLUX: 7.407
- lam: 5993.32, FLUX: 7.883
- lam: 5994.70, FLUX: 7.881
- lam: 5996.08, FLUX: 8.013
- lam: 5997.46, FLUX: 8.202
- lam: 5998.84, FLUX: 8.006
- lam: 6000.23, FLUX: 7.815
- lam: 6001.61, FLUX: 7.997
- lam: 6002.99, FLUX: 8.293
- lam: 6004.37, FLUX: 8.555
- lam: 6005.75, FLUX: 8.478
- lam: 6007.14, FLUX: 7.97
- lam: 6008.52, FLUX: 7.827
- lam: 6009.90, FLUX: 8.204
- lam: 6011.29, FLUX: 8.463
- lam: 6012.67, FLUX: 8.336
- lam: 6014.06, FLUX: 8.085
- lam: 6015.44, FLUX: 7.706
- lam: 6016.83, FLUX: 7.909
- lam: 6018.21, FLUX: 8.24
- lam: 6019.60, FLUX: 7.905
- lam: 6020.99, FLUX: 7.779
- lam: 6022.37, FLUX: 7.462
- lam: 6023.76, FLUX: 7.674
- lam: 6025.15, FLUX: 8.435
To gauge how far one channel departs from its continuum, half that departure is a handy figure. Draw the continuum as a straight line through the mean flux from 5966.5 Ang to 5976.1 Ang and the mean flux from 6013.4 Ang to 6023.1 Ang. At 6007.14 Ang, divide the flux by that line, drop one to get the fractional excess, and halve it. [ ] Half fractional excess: 0.00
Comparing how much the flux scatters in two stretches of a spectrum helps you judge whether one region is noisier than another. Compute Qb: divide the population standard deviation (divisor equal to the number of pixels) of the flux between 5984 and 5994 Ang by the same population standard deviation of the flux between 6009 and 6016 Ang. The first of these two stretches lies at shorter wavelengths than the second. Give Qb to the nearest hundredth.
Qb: 1.21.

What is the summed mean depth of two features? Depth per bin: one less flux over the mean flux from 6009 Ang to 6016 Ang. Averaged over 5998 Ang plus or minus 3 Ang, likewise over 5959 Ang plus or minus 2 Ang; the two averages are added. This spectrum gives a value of 0.00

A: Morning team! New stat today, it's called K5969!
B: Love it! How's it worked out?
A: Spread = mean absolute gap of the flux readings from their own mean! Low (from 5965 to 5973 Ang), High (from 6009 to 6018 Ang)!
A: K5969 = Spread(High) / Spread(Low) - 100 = -99.0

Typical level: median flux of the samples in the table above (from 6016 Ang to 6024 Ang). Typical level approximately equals 7.84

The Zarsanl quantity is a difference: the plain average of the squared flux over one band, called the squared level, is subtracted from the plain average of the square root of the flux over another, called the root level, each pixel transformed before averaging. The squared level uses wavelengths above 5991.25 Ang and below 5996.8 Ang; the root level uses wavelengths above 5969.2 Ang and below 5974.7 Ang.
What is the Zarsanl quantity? -58.0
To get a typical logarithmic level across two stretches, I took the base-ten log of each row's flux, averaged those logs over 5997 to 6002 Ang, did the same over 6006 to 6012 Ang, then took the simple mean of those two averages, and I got 0.906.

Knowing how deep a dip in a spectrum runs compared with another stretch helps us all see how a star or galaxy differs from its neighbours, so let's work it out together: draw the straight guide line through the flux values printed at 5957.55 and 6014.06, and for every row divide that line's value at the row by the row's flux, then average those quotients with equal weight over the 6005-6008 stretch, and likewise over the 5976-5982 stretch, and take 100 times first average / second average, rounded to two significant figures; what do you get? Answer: 94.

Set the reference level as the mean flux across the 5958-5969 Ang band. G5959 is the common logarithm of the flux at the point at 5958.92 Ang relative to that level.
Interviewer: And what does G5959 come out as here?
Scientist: -0.017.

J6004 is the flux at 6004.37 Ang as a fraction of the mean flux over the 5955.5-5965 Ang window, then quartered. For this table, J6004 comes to 0.2468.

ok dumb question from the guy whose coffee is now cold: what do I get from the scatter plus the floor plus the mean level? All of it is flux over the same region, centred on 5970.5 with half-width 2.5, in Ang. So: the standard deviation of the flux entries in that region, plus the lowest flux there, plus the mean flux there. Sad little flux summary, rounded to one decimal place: 16.0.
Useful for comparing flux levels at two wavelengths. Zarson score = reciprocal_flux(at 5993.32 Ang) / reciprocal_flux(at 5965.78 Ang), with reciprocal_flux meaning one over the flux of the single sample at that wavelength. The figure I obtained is 1.12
